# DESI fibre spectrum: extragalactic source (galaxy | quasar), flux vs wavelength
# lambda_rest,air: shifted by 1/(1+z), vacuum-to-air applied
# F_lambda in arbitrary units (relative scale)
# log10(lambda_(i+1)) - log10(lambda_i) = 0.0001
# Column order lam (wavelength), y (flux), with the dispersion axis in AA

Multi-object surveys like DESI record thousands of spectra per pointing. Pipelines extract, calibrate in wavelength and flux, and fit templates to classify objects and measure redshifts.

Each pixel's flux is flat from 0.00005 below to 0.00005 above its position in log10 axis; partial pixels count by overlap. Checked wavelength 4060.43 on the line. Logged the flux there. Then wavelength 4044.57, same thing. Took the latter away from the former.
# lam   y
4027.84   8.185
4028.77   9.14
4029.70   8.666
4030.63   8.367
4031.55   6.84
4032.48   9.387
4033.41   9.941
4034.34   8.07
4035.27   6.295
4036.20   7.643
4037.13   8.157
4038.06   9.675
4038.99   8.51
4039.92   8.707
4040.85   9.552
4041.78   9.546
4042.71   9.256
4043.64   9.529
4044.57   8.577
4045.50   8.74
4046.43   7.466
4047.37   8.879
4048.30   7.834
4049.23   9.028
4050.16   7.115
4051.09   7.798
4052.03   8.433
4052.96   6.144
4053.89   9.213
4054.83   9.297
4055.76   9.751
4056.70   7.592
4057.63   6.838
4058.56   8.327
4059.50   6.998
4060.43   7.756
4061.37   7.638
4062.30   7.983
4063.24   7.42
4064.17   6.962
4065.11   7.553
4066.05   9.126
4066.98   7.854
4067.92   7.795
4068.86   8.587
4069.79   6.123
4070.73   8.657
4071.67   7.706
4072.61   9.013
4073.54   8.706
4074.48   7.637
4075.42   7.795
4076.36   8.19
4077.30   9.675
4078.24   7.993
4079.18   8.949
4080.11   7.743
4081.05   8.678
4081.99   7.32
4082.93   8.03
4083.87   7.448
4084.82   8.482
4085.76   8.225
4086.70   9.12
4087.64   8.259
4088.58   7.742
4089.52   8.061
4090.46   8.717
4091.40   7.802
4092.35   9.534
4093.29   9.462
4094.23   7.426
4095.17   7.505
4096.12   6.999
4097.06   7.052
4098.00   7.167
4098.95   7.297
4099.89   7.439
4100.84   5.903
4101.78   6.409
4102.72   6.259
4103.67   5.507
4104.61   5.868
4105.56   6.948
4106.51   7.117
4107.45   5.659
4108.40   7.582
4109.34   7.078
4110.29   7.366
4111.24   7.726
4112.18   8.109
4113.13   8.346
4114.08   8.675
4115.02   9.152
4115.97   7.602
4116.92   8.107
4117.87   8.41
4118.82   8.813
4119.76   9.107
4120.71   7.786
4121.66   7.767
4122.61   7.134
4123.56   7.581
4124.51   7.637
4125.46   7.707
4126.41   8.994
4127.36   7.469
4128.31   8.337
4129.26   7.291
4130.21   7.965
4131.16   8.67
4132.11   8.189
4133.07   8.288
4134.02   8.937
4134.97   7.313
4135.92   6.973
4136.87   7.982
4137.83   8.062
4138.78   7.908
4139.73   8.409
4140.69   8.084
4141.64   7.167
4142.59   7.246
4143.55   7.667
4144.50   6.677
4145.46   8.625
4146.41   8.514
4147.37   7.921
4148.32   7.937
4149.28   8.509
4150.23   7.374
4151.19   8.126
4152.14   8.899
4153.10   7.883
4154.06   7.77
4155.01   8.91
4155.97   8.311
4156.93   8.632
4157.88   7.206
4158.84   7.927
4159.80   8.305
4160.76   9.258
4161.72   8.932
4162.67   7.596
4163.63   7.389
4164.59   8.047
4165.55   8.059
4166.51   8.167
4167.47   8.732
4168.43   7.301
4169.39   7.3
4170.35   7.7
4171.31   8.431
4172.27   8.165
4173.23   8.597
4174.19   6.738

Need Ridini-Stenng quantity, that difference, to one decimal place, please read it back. -0.8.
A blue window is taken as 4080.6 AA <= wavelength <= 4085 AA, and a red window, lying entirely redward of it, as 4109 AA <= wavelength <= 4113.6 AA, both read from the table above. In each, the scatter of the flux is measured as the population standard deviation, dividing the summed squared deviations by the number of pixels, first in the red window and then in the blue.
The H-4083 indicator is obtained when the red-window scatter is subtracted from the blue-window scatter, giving 0.08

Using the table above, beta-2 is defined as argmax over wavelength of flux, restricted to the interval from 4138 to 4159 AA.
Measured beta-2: 4155.01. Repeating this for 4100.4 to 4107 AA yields 4106.51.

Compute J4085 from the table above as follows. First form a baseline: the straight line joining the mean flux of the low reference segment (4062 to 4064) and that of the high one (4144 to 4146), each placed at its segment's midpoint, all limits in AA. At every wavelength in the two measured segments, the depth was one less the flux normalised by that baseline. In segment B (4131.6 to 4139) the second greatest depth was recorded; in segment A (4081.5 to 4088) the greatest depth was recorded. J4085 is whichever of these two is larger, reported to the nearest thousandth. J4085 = 0.048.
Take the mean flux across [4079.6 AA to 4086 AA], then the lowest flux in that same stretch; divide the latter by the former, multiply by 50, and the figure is 45.8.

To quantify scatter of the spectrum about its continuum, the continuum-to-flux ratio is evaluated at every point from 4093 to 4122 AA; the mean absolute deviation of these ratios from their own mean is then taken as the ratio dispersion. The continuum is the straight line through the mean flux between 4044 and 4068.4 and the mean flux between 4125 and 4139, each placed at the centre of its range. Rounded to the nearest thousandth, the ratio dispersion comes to 0.118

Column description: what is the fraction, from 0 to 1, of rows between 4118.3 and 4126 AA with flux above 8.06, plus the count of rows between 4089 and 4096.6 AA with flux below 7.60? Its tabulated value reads 3.25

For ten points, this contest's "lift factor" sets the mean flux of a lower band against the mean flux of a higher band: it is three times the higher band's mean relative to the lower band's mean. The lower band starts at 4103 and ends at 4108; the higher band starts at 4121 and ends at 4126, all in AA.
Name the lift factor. 3.65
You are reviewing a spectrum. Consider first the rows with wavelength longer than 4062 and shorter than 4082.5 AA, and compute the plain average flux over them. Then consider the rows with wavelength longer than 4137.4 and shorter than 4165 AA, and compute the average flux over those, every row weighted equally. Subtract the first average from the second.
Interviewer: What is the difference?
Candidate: -0.02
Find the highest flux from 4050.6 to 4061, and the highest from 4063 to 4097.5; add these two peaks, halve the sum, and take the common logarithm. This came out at 0.987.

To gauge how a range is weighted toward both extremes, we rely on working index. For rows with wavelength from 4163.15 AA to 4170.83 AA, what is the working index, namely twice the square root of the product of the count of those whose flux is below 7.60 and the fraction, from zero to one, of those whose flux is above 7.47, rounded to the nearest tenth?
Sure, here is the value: 2.7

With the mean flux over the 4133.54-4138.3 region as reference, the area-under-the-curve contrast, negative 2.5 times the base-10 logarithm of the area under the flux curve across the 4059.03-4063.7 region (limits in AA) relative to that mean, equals -1.63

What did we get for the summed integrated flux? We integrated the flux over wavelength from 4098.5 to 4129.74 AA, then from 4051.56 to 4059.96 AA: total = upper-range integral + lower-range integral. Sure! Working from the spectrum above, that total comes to 303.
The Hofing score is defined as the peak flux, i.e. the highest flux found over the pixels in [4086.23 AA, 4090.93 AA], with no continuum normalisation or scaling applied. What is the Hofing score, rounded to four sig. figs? 9.120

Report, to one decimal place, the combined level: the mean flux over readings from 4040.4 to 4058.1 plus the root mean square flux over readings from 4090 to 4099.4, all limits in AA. 16.4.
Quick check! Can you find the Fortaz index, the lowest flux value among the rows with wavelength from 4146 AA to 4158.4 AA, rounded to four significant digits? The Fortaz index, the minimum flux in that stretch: 7.206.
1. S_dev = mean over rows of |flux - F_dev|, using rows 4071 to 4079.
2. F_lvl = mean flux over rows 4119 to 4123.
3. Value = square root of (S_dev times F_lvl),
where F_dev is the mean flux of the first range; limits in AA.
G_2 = 2.2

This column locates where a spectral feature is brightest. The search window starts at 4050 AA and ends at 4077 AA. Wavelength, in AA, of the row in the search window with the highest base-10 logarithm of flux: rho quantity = 4055.76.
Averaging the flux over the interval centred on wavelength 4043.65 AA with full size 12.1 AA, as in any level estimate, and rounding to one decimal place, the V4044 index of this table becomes 8.9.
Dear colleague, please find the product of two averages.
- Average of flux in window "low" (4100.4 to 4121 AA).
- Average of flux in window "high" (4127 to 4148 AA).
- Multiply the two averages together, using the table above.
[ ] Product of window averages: 58.7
